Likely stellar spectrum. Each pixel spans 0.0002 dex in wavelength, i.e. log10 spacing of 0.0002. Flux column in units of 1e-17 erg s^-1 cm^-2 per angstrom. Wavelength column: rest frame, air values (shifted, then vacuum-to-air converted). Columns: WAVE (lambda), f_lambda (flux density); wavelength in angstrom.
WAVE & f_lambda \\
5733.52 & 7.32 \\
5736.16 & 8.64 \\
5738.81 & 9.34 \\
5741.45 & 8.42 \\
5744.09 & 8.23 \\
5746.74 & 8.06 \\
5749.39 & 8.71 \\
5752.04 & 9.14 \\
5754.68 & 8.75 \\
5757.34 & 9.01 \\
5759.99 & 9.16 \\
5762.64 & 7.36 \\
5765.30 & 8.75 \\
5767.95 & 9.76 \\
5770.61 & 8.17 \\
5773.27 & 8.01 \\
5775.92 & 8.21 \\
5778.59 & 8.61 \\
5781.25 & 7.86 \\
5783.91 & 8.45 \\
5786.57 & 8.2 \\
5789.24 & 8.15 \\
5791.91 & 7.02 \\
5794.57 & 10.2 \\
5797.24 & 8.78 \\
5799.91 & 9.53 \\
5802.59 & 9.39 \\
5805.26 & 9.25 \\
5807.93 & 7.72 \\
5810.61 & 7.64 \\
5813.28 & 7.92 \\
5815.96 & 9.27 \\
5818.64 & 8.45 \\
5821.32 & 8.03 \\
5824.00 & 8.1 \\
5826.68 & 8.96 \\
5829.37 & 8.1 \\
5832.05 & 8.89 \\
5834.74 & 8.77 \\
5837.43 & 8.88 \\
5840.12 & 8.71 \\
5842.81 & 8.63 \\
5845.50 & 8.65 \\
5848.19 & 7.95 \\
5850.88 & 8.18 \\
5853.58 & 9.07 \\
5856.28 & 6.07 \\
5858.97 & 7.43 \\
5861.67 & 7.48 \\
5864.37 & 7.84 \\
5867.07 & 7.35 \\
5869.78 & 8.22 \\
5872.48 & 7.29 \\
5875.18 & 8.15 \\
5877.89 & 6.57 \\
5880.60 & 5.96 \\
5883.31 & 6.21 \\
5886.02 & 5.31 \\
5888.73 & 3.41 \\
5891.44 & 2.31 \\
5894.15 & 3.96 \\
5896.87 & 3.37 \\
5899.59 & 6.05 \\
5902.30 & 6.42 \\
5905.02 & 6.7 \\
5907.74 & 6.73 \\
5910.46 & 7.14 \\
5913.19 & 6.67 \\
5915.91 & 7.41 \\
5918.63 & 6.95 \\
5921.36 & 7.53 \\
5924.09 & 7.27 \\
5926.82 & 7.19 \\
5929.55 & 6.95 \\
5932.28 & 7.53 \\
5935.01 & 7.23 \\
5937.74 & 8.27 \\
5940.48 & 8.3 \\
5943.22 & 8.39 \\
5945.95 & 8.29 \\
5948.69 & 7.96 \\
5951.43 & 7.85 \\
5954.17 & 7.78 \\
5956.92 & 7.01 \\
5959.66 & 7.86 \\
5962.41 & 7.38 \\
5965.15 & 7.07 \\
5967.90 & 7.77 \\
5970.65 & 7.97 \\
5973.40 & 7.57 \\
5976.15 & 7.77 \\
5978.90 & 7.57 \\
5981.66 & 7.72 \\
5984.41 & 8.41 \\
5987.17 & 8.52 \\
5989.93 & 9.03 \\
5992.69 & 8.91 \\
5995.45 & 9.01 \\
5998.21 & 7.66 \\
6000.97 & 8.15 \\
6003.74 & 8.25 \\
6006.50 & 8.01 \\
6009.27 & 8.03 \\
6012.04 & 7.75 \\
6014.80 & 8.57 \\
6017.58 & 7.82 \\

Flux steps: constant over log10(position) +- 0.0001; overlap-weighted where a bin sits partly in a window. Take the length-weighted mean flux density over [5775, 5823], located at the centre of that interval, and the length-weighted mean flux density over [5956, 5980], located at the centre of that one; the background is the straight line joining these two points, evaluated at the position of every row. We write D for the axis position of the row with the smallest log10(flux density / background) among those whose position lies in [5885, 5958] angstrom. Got 5891.44 angstrom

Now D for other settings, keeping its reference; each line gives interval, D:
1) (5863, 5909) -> 5891.44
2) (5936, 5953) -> 5951.43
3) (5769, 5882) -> 5880.60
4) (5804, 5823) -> 5810.61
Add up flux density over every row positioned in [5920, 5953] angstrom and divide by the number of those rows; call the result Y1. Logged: 7.73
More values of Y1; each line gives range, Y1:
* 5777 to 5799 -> 8.41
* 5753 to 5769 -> 8.80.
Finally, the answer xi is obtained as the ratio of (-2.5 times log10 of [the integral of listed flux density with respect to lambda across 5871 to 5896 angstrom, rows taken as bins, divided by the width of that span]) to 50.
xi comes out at -0.0368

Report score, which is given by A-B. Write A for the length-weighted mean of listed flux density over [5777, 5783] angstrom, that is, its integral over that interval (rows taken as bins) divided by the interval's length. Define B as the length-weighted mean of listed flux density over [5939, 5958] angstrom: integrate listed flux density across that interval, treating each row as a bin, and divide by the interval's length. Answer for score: 0.3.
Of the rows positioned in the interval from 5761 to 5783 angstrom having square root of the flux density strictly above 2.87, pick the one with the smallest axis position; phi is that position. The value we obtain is 5765.30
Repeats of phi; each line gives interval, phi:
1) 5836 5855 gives 5837.43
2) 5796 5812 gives 5797.24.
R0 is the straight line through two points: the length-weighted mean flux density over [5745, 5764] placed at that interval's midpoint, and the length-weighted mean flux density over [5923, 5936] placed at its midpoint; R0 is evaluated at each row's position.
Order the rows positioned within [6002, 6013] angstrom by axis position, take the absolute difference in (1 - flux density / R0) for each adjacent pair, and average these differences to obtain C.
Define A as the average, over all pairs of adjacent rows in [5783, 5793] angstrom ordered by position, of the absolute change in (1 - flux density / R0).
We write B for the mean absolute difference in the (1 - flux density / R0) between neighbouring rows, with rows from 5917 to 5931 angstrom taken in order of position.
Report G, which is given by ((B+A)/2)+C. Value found 0.07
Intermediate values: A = 0.05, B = 0.04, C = 0.026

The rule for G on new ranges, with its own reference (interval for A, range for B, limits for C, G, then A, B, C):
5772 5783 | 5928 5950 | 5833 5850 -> 0.08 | 0.05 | 0.05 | 0.027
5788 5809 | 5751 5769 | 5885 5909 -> 0.26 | 0.14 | 0.10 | 0.144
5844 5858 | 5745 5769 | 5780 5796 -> 0.25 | 0.15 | 0.09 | 0.125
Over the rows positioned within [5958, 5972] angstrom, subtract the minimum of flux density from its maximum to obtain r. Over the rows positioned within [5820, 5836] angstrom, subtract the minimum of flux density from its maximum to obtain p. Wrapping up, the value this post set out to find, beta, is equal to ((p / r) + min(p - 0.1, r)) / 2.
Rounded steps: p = 0.93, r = 0.9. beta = 0.93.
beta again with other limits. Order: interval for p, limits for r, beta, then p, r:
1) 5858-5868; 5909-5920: 0.53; 0.49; 0.7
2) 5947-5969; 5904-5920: 1.01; 0.95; 0.7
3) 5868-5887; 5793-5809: 1.83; 2.91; 2.5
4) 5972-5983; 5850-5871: 0.08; 0.20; 3.0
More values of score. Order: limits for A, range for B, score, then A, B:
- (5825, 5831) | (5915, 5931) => 1.3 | 8.5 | 7.2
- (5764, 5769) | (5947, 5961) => 1.5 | 9.2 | 7.7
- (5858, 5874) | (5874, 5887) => 1.2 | 7.6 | 6.4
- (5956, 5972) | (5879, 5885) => 1.5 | 7.5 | 6.1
